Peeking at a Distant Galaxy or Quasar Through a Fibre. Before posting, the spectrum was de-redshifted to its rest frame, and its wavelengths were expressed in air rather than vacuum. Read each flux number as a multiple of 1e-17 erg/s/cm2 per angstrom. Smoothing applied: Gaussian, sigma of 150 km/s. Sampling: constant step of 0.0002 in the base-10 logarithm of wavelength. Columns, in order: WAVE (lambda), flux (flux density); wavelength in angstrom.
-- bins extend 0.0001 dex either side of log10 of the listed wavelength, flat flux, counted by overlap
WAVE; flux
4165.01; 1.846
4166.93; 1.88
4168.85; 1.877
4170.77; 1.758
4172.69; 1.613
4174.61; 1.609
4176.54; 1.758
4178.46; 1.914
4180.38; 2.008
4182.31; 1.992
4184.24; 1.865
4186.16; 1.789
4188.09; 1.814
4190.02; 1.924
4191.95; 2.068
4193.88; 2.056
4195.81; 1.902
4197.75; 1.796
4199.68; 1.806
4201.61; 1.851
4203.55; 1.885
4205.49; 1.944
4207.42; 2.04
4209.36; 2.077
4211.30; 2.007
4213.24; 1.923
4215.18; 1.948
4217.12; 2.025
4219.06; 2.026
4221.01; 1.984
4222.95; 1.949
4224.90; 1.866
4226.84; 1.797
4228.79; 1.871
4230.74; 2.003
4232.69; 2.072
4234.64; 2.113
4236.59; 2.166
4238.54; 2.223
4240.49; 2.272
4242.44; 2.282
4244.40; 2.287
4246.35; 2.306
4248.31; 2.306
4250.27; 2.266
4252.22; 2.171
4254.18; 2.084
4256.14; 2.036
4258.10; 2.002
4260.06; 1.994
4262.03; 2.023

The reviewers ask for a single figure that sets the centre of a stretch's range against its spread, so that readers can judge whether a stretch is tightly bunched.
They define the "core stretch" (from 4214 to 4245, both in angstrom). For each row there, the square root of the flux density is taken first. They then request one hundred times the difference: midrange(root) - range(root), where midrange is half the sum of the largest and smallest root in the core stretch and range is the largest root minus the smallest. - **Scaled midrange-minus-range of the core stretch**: 125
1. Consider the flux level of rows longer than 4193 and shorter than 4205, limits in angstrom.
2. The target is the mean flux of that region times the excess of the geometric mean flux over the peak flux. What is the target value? -0.330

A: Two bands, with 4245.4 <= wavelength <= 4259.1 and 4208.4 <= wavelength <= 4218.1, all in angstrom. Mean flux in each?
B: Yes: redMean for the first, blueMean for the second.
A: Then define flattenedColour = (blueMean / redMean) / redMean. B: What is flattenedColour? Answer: 0.425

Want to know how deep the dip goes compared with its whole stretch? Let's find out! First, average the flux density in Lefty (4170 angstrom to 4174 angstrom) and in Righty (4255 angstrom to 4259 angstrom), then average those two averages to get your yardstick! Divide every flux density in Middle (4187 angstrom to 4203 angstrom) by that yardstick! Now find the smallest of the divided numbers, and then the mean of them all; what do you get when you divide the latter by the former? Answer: 1.06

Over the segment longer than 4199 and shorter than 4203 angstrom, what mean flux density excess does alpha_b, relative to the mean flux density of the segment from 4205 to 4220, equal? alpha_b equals -0.17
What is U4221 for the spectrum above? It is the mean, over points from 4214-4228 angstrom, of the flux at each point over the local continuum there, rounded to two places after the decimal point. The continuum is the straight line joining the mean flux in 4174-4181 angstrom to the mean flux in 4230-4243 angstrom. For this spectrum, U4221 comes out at 0.94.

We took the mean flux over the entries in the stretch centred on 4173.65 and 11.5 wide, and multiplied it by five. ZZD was 8.8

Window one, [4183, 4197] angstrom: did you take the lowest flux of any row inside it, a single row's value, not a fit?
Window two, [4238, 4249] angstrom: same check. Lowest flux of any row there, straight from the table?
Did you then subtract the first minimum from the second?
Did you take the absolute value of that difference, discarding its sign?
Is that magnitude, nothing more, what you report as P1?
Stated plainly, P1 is 0.43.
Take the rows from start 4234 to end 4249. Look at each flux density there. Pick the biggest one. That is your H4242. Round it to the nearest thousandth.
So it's 2.306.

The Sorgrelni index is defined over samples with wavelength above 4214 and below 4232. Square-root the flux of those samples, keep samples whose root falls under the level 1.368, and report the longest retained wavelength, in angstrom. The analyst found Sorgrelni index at 4228.79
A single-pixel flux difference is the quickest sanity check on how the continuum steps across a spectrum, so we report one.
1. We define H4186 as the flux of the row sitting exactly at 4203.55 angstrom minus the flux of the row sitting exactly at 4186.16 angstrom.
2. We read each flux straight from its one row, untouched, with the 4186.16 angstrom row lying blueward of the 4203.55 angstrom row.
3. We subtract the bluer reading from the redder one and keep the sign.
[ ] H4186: 0.10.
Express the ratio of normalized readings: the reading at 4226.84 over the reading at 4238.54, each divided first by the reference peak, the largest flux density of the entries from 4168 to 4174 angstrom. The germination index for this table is 0.81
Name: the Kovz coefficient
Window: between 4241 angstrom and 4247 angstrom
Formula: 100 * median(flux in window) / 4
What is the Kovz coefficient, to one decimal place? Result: 57.2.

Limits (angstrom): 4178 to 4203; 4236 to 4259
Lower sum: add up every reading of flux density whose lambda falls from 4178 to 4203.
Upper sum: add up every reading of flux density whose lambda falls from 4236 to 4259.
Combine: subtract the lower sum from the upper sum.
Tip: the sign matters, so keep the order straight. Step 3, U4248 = 2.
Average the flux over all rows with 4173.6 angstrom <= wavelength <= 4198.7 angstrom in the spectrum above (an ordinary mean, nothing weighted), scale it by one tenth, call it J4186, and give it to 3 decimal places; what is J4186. 0.188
